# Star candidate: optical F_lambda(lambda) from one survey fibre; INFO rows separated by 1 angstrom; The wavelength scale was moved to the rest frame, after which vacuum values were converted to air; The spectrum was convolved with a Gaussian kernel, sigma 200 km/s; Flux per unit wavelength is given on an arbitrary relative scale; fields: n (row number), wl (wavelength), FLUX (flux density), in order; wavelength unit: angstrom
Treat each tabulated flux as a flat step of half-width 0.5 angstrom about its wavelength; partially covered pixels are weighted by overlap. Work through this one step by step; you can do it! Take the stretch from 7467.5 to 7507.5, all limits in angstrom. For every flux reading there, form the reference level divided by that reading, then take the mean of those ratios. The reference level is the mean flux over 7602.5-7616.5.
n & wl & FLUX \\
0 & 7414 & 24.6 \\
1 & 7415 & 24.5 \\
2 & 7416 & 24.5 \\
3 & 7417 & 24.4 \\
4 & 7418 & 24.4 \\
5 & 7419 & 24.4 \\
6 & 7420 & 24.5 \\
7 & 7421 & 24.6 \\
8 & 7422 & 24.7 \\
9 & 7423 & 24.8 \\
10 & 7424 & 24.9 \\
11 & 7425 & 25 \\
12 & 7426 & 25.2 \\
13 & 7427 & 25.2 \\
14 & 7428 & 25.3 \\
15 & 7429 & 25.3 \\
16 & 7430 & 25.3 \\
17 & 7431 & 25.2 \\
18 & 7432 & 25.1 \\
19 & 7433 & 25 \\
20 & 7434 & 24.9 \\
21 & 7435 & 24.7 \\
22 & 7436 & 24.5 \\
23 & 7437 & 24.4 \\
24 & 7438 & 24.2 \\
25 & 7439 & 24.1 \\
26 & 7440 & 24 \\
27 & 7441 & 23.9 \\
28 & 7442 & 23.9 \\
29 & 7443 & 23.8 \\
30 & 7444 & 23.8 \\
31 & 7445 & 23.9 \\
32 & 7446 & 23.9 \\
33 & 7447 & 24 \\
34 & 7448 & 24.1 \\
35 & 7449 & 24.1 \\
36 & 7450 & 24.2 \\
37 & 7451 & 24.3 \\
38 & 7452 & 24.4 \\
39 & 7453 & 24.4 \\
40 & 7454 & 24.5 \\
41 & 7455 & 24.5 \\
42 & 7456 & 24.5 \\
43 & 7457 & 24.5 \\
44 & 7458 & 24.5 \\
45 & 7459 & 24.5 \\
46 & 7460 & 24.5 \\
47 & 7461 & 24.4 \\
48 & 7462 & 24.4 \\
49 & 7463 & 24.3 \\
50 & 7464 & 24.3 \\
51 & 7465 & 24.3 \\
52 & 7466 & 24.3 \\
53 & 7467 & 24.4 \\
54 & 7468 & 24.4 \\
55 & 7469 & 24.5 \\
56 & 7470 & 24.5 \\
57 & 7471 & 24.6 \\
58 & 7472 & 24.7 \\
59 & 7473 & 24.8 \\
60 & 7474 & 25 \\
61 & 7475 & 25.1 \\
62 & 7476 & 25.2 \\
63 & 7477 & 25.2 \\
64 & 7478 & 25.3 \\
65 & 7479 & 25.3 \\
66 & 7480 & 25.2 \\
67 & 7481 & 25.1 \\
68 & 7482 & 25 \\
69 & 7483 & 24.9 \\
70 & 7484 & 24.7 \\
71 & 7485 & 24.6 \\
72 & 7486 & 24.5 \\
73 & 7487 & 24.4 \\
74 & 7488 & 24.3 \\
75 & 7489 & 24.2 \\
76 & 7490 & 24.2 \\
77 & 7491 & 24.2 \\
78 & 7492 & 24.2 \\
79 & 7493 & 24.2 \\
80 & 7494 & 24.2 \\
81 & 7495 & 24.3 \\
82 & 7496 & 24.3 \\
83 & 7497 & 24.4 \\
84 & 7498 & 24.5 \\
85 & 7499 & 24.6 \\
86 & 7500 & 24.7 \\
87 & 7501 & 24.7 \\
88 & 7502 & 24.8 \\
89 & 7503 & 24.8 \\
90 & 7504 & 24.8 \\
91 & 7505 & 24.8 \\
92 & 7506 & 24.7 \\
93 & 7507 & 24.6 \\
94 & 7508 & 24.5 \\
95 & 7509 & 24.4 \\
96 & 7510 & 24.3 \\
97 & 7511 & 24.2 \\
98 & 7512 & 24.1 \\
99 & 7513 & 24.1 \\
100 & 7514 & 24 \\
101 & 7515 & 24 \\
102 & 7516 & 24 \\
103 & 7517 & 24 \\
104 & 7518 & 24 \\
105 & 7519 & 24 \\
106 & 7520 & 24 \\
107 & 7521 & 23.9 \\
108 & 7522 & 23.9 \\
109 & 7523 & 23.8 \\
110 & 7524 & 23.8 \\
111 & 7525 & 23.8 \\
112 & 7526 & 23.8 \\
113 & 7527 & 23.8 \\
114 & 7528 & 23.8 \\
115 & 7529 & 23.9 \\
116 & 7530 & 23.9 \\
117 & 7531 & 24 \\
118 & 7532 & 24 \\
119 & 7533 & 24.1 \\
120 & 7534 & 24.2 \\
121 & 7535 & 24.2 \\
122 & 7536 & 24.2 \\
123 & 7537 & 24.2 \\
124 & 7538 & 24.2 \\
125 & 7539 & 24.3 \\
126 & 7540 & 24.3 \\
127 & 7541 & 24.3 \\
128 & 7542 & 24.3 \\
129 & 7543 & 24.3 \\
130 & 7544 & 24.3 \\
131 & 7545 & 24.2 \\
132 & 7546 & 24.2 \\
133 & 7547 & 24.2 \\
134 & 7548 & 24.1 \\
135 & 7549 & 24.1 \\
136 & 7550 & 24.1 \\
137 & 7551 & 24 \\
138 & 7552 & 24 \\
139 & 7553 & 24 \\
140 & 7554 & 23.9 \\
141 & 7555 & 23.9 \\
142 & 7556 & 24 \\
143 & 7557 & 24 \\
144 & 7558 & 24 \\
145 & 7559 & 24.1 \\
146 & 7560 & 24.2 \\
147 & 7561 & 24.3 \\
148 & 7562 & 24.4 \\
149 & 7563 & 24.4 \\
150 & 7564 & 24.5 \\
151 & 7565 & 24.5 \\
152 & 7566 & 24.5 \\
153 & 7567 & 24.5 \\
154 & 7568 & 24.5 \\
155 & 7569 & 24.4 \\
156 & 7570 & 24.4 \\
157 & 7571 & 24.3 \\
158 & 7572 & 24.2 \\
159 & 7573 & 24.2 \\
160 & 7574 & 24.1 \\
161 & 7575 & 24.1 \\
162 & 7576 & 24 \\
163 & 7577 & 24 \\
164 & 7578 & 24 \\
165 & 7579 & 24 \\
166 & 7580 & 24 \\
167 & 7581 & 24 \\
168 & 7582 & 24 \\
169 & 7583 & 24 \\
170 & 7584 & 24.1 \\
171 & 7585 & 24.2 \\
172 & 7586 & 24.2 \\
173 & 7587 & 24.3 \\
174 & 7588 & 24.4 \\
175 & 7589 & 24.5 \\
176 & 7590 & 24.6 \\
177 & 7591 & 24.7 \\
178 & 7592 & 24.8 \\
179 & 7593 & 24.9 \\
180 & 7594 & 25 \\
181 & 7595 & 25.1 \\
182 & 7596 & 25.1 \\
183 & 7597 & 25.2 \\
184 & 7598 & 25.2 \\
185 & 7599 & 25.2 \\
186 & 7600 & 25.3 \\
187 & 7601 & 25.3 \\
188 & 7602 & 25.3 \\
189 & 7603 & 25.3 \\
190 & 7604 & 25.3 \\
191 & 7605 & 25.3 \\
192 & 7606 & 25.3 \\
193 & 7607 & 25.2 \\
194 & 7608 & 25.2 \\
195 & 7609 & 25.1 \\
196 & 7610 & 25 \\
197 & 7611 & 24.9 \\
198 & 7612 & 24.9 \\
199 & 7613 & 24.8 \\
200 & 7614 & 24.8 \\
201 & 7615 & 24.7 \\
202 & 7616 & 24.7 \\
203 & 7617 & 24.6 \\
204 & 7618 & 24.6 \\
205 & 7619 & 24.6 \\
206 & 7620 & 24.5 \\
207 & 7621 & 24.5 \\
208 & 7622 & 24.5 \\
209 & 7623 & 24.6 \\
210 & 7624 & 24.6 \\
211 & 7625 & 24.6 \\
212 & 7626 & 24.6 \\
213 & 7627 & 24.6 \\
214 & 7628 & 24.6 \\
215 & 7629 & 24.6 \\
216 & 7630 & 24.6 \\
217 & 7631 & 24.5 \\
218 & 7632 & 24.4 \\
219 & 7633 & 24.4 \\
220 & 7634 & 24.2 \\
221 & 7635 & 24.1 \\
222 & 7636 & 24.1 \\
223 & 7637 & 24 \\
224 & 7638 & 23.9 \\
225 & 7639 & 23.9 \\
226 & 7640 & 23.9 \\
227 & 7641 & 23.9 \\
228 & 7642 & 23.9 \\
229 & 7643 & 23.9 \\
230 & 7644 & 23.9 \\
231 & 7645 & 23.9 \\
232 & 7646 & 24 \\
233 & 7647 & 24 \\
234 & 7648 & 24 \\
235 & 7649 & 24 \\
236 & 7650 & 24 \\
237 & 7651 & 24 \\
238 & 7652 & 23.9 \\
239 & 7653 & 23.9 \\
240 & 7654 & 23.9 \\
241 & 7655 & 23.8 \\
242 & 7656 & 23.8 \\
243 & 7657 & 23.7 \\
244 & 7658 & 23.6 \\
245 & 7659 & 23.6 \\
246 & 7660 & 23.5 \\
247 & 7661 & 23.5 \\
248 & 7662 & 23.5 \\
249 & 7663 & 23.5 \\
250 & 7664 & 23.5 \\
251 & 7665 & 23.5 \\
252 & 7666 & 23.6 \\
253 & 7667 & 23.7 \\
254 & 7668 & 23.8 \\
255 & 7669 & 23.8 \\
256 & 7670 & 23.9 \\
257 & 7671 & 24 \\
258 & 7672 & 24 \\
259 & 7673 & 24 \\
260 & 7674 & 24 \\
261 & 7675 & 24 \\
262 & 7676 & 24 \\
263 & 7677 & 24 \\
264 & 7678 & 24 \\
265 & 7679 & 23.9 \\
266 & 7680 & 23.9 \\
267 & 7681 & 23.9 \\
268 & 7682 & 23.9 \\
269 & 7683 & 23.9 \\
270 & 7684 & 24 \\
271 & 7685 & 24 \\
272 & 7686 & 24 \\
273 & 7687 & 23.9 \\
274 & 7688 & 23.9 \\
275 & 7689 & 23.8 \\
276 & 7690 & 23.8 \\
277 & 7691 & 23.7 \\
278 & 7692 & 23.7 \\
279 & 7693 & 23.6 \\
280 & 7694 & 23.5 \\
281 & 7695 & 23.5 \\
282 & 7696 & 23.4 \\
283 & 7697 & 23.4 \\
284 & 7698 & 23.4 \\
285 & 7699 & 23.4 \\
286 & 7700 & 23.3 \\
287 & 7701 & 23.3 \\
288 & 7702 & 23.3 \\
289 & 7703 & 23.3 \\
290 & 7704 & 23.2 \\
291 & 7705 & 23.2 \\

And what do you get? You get 1.02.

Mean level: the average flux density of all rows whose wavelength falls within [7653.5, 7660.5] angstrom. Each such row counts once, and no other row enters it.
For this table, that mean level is 23.7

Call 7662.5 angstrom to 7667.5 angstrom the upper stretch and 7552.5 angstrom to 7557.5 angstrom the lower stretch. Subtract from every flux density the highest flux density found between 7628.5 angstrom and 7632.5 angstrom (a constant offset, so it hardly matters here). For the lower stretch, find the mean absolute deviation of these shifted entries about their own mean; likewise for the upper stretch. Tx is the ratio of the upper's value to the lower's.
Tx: 1.5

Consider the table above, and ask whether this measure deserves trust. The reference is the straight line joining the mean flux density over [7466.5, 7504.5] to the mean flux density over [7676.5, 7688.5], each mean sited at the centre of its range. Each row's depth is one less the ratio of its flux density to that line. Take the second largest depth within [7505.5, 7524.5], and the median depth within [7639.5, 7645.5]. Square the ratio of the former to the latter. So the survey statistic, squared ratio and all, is 14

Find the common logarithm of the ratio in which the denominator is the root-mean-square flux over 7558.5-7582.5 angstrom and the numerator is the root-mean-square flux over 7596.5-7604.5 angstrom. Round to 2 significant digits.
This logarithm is 0.018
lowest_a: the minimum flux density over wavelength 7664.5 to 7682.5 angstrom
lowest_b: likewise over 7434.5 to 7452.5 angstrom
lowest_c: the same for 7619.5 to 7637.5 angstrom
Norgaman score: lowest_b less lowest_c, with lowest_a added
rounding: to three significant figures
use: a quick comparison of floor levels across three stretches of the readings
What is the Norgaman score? 23.3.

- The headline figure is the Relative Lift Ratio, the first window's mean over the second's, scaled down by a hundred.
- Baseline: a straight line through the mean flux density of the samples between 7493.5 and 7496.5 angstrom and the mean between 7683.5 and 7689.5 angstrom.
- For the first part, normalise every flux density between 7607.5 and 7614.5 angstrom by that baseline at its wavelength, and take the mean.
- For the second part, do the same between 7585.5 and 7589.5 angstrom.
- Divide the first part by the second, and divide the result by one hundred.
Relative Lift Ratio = 0.0103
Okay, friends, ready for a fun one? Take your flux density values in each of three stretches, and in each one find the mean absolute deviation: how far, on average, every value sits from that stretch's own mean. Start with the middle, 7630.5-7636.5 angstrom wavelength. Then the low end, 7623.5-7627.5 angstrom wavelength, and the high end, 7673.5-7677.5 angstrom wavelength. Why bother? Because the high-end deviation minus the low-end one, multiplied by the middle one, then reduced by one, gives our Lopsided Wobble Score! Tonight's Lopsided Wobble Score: -1.00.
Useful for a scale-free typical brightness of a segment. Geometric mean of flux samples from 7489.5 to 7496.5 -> 24.2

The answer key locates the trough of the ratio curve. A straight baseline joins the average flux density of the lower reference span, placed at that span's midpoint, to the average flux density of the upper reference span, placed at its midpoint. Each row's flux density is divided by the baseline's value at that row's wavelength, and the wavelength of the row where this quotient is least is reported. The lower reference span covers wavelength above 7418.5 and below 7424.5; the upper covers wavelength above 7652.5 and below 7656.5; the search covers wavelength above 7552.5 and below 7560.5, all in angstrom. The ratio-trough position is 7554 angstrom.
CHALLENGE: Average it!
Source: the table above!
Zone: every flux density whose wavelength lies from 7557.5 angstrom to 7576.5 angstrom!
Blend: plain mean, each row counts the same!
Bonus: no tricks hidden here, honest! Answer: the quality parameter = 24.3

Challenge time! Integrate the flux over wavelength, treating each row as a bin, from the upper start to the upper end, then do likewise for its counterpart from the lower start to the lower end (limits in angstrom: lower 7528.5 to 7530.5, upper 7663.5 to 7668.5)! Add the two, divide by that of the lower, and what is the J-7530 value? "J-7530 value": 3.5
